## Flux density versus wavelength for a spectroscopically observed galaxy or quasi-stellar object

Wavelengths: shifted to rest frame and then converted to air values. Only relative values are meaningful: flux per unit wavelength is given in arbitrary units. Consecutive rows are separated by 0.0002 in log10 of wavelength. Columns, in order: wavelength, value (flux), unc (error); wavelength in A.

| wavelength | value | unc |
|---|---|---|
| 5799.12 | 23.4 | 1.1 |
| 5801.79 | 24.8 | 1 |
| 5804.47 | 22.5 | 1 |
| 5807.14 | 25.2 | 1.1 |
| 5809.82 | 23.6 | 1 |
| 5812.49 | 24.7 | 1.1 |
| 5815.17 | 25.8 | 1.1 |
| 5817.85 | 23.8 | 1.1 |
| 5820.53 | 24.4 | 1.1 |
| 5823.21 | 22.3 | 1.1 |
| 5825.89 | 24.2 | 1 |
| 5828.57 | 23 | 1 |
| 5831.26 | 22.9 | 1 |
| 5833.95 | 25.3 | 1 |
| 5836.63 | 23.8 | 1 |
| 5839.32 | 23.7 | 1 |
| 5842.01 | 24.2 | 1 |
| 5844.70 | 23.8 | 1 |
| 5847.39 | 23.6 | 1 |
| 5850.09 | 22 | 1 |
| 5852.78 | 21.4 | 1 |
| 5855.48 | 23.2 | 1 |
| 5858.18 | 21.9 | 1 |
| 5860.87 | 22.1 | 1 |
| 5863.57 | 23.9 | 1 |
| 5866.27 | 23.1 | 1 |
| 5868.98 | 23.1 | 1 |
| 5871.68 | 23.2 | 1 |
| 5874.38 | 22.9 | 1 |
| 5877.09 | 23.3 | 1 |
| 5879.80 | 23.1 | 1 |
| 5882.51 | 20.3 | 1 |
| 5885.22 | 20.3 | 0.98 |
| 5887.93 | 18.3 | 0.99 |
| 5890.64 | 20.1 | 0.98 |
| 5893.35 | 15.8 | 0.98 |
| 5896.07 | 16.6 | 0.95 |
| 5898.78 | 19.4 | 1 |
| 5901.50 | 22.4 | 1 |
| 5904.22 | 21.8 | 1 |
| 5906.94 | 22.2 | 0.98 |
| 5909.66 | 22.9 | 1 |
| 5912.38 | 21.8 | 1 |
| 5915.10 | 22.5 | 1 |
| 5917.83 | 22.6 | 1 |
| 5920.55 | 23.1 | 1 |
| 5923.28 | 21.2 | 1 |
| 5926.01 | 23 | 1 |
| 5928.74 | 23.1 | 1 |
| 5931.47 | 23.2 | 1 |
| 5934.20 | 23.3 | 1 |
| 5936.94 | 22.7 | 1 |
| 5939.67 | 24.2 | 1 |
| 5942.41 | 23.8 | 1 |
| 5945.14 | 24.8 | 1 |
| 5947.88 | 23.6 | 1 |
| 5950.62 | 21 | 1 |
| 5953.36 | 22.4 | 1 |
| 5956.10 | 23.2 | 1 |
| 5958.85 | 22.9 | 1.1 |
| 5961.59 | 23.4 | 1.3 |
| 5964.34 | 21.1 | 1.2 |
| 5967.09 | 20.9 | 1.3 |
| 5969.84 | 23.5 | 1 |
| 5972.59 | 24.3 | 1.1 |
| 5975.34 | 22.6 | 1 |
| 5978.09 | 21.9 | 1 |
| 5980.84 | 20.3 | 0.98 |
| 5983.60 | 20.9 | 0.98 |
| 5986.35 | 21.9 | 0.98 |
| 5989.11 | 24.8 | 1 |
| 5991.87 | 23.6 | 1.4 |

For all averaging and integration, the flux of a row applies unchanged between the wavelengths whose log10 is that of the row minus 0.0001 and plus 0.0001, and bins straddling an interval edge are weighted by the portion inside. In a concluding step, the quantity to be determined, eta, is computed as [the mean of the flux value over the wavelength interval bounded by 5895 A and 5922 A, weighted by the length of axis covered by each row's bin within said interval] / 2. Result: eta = 10.8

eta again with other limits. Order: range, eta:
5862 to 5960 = 11.0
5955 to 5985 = 11.1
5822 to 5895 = 11.2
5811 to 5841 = 12.0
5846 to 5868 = 11.3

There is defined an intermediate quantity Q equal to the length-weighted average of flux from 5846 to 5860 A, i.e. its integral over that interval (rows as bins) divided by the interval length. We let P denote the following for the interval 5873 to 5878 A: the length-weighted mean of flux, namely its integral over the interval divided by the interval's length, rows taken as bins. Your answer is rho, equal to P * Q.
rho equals 517.5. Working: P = 23.1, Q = 22.4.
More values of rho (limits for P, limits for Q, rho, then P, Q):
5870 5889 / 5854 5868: 495.4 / 21.7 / 22.8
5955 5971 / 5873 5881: 518.7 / 22.5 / 23.1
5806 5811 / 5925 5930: 561.7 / 24.4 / 23.1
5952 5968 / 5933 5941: 522.8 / 22.3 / 23.4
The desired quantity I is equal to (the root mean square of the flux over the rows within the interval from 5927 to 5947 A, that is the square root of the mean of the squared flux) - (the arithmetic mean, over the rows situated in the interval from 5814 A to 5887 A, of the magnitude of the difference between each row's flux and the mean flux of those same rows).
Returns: 22.7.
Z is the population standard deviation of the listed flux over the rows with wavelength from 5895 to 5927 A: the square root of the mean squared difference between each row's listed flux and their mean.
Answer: 1.80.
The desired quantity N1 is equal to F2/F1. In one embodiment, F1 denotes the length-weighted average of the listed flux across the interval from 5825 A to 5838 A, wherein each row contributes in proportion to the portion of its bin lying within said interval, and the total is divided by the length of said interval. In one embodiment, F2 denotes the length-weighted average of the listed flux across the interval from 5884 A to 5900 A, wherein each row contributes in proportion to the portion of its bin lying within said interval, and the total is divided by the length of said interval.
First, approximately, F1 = 23.8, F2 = 18.4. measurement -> 0.77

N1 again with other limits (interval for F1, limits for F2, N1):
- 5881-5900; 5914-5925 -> 1.19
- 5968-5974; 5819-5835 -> 1.00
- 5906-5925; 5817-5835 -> 1.06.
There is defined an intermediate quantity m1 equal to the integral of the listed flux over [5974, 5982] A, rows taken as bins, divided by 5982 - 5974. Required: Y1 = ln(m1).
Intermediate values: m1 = 21.6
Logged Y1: 3.07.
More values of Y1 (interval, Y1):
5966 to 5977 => 3.13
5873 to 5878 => 3.14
